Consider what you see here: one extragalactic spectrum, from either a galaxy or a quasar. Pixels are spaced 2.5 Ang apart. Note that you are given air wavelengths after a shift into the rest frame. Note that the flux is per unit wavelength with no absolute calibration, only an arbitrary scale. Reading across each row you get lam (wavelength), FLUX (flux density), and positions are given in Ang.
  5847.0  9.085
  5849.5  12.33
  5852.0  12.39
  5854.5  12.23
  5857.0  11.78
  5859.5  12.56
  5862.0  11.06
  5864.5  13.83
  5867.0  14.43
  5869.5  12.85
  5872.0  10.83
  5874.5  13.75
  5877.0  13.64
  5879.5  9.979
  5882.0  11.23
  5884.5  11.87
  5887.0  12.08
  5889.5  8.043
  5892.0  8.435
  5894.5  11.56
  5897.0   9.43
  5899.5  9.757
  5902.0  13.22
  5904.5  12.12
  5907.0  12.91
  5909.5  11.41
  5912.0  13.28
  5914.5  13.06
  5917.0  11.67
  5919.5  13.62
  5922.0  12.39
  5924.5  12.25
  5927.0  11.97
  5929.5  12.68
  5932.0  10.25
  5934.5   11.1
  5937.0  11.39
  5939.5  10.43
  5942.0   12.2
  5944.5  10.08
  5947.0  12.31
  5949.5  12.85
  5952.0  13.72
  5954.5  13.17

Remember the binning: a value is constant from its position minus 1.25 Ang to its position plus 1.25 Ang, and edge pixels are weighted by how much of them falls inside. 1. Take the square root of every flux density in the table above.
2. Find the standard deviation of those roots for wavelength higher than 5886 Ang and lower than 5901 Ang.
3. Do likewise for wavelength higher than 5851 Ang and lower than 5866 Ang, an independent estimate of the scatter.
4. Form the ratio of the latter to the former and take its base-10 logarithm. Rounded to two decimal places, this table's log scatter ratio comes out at -0.30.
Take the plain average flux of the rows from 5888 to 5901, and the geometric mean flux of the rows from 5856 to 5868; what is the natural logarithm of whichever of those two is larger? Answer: 2.54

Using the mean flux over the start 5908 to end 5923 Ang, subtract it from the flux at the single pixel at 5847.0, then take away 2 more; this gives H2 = -5.5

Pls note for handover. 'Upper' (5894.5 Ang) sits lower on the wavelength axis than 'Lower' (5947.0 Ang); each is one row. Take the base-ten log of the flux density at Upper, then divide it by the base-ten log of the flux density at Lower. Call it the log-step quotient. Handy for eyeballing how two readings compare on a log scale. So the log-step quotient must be 0.975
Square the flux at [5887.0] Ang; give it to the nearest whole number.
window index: 146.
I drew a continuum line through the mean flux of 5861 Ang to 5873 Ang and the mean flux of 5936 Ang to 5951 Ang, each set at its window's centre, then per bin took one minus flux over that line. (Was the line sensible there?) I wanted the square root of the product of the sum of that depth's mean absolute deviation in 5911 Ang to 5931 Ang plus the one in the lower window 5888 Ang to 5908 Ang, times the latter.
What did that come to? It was 0.169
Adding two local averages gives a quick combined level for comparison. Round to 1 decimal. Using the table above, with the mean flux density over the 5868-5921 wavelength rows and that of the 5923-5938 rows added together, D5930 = 23.3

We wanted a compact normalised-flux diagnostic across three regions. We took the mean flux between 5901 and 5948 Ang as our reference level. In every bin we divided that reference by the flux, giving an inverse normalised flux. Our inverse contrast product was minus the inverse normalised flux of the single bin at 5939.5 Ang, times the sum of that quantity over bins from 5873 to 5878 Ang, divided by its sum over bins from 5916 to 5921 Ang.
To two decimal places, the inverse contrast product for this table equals -1.06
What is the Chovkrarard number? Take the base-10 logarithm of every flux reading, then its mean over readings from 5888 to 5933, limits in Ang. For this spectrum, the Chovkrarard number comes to 1.06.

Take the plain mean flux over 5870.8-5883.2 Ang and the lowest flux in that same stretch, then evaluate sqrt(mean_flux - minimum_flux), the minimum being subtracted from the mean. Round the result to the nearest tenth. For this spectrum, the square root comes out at 1.4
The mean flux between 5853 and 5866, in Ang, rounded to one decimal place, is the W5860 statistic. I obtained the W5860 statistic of 12.3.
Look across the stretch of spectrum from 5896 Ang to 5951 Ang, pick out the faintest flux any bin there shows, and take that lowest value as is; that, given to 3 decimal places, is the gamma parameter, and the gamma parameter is 9.430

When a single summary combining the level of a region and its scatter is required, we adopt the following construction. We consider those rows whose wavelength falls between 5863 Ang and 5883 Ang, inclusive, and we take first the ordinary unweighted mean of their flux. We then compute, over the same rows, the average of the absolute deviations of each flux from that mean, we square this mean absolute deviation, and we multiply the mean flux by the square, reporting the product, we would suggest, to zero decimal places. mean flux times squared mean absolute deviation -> 25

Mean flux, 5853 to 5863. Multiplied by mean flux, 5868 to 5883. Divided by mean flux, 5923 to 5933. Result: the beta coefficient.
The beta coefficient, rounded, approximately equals 12.2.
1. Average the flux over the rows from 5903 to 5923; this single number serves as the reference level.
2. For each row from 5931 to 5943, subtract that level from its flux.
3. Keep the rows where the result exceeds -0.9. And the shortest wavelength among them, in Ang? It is 5942.0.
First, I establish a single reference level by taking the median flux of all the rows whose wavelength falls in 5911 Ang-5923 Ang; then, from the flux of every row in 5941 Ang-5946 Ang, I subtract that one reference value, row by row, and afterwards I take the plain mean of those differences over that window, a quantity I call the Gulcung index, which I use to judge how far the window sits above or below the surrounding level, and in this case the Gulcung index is -1.9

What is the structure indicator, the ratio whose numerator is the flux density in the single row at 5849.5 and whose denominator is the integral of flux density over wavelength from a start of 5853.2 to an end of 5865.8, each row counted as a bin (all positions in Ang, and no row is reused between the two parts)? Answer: 0.080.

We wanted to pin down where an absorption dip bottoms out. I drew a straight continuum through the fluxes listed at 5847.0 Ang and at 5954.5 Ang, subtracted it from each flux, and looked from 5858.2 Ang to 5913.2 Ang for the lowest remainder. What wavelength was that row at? 5889.5 Ang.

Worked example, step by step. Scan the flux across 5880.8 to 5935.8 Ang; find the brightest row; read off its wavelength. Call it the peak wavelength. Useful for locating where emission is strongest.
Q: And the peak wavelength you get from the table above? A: 5919.5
